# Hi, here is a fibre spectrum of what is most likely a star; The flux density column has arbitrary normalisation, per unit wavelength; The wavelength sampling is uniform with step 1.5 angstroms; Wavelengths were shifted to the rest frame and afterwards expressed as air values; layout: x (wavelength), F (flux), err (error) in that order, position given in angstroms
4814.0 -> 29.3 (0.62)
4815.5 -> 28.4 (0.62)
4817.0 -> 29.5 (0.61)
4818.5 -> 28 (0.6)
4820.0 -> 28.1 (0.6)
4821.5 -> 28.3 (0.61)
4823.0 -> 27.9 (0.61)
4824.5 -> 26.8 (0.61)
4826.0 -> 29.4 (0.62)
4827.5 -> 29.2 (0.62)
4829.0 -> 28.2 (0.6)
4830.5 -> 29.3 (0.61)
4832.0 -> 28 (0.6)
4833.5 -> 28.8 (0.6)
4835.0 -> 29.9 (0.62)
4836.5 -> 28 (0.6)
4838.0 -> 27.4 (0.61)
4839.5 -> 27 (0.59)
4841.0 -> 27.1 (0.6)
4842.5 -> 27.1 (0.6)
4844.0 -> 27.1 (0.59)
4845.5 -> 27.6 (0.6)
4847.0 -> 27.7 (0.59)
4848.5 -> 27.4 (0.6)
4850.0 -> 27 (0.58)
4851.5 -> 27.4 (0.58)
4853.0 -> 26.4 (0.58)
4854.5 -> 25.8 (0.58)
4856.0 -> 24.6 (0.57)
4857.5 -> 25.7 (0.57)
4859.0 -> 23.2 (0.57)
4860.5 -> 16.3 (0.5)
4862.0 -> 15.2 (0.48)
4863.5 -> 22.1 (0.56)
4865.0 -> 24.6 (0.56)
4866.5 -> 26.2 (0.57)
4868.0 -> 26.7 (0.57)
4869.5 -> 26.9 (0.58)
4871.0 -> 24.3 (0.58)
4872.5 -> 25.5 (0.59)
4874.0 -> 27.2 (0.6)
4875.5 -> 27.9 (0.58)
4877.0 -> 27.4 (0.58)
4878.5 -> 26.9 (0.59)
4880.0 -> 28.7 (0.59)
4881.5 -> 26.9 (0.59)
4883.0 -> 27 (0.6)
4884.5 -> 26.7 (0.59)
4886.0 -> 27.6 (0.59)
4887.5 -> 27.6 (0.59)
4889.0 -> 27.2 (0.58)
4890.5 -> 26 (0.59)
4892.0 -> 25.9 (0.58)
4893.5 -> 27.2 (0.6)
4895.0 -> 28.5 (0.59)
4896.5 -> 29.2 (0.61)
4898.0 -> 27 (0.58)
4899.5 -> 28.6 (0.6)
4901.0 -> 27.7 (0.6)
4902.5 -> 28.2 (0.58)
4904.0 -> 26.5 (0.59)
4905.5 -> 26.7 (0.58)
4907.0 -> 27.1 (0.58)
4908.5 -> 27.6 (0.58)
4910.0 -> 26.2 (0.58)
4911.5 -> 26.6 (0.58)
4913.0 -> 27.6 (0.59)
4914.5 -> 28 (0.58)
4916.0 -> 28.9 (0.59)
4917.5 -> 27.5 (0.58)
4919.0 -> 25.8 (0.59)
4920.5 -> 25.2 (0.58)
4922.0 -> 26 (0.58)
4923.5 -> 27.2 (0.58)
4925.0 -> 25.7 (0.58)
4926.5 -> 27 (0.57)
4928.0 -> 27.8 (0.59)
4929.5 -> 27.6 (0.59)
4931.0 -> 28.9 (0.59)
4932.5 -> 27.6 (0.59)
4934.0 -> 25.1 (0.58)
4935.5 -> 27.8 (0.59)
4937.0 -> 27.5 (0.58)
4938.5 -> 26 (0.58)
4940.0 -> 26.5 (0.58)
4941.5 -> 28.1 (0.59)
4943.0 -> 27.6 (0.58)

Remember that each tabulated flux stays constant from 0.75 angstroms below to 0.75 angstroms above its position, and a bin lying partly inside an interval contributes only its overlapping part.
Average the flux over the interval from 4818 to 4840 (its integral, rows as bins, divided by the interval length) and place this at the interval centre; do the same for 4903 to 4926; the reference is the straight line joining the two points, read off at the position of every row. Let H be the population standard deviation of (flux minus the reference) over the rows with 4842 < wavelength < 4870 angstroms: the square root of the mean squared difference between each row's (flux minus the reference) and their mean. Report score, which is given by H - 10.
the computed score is -6.6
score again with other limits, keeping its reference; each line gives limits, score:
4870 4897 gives -8.8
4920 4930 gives -9.0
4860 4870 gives -5.4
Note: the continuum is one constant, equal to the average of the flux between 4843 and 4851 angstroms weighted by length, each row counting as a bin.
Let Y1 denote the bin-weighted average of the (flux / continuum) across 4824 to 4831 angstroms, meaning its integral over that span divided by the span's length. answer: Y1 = 1.05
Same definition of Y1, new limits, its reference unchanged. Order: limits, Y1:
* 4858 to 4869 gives 0.81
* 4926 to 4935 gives 1.00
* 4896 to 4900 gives 1.03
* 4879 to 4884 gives 1.00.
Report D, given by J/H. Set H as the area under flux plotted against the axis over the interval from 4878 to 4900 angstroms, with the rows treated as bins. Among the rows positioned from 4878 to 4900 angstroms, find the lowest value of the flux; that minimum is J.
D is 0.0430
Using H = 603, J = 25.9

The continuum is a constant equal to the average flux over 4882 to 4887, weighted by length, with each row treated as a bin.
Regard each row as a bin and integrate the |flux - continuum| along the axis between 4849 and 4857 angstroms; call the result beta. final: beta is 8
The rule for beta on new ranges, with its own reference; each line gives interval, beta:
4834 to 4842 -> 7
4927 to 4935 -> 8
